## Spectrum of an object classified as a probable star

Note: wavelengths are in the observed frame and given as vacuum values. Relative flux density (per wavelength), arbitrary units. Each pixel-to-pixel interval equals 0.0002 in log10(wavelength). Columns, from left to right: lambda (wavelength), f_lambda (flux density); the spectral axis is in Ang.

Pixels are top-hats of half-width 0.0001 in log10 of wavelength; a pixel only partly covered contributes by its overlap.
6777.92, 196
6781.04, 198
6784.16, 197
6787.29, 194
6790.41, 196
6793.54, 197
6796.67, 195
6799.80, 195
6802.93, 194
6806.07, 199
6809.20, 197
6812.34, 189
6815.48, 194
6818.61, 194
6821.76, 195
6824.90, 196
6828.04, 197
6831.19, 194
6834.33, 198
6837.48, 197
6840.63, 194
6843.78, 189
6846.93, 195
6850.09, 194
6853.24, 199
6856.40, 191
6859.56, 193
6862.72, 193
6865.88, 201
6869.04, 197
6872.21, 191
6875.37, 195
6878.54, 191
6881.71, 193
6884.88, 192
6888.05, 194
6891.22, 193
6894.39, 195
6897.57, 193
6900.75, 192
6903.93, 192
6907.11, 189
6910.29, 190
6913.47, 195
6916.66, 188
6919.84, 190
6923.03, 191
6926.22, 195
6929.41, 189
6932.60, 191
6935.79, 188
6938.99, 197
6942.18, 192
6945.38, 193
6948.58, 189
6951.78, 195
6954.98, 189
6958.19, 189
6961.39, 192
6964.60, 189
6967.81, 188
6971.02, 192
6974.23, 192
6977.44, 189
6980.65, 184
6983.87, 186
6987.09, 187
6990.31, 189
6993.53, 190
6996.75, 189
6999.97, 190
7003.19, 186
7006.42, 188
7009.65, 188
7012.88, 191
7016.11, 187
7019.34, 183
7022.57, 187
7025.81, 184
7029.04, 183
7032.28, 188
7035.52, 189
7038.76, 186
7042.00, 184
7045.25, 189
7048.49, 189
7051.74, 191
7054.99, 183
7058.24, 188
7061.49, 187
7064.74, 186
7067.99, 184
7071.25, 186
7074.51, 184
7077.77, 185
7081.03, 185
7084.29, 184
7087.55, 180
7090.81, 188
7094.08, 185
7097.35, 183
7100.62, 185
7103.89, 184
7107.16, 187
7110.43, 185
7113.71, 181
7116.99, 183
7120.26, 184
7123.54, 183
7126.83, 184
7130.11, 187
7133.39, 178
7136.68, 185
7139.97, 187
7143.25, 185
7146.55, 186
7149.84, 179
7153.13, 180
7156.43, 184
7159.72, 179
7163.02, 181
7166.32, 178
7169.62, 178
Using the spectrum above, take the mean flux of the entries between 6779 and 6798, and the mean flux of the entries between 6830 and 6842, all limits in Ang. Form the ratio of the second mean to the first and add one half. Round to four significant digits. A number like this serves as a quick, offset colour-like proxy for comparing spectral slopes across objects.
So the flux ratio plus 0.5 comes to 1.498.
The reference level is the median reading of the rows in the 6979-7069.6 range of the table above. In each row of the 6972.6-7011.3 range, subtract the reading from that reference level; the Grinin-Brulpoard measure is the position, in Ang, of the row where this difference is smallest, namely 6974.23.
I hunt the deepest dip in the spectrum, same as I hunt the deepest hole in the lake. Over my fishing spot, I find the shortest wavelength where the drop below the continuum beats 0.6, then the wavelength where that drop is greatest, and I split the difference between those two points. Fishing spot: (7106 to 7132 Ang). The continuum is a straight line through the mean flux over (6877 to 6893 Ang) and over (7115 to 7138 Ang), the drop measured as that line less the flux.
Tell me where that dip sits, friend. 7113.7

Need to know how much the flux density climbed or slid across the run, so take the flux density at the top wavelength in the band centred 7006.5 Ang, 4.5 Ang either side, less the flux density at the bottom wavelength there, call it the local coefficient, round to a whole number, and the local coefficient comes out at 2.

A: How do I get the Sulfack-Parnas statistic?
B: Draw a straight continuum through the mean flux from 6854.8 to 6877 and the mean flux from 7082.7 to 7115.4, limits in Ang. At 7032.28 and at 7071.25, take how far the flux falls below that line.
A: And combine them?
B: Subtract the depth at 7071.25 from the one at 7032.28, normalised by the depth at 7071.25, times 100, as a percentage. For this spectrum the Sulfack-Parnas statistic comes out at 50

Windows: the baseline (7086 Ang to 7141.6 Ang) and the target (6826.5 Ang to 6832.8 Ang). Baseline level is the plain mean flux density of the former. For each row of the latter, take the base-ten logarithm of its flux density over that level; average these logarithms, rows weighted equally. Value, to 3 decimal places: 0.026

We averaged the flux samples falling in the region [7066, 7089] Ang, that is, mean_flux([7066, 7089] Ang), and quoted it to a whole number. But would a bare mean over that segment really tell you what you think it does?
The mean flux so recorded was 184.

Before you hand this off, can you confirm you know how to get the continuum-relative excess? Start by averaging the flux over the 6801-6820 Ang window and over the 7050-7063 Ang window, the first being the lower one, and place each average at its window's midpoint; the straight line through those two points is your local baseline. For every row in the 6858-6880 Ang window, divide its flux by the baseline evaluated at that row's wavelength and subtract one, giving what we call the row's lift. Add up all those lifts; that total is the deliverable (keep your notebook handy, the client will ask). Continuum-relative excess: 0.06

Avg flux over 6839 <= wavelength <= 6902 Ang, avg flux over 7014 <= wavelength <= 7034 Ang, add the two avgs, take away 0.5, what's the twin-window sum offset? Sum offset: 379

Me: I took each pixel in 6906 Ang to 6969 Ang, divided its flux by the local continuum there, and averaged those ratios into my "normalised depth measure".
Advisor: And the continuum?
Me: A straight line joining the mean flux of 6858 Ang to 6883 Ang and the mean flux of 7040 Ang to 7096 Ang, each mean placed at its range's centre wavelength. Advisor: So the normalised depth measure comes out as 0.998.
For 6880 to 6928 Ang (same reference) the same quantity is 0.996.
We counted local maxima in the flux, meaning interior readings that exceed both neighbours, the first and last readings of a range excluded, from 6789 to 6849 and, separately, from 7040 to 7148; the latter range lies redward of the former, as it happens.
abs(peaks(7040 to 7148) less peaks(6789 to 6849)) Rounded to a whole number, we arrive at 5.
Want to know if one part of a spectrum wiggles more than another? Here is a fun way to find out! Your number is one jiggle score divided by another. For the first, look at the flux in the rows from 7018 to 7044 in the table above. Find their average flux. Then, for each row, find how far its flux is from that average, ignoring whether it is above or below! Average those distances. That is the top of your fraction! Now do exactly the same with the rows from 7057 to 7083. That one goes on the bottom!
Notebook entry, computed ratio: 1.78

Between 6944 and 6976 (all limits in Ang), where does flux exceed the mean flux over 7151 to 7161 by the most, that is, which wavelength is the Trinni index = 6951.78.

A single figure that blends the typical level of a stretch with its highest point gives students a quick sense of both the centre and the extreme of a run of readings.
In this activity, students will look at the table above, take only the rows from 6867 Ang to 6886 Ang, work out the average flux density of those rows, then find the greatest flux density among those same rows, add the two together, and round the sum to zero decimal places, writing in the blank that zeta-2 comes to 390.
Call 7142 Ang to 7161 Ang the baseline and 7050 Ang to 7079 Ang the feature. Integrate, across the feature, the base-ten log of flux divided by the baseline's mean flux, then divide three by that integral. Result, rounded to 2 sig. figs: 11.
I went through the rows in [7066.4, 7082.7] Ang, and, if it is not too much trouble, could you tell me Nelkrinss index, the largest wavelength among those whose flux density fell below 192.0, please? 7081.03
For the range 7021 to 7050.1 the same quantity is 7048.49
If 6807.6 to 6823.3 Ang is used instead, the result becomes 6812.34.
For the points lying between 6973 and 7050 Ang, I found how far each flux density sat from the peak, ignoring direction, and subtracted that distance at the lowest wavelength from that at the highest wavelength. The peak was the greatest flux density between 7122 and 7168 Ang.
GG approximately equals -3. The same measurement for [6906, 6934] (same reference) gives 2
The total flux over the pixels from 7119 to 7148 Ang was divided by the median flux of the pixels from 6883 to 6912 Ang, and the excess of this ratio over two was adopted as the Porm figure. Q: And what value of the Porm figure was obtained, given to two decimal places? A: 6.64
